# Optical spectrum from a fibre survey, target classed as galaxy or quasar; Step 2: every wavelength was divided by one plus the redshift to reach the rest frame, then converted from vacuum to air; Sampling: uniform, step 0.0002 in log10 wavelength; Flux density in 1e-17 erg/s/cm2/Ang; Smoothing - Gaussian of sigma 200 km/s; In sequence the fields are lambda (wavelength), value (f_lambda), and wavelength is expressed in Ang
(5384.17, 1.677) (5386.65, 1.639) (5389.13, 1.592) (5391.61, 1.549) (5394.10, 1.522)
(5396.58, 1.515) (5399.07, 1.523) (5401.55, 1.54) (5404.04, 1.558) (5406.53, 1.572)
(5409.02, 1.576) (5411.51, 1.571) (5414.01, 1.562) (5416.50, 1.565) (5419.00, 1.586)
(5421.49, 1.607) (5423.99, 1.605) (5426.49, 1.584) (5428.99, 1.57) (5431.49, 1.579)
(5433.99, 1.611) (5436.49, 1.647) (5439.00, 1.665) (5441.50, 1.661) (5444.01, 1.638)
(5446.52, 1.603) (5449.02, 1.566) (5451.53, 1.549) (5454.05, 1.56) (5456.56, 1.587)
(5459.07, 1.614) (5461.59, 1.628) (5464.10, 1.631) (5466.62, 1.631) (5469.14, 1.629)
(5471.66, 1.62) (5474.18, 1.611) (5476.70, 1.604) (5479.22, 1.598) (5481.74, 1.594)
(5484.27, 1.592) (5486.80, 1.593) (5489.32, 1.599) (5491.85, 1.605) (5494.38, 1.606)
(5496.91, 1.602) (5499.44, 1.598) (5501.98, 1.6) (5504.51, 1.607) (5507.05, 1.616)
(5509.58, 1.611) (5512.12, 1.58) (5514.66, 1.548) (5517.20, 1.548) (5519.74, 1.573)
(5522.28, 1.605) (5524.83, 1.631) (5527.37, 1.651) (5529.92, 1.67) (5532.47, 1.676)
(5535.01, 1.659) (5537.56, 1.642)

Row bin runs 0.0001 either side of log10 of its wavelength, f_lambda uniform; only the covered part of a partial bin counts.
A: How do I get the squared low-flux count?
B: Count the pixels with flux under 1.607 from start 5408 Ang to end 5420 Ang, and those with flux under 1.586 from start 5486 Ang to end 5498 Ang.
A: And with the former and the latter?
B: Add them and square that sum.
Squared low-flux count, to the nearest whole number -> 25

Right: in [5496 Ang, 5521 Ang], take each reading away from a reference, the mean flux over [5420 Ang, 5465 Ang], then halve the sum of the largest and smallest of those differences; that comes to 0.024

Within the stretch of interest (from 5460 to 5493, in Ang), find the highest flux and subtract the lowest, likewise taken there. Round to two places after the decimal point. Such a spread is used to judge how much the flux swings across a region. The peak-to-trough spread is 0.04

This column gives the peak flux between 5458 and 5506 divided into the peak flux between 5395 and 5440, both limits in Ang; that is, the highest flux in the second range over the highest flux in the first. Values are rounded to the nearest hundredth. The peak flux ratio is 1.02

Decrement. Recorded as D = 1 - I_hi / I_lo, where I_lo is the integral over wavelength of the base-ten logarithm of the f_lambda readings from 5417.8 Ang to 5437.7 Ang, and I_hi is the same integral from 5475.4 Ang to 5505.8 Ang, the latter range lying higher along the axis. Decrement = -0.5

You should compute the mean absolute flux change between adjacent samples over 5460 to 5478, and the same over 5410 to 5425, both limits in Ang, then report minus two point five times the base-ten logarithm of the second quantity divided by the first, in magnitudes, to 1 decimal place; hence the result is -0.9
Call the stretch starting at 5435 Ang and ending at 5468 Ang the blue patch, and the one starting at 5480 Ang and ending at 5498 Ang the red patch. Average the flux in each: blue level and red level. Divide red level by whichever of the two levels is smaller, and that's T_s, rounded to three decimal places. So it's 1.000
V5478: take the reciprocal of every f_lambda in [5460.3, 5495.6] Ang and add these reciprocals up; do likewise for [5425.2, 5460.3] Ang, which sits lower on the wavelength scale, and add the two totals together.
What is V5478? 17.44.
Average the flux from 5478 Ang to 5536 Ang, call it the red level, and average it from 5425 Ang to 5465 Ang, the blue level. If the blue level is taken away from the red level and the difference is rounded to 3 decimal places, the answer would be 0.001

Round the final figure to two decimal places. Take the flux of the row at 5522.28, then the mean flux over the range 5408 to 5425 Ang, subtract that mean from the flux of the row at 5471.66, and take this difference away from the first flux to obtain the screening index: 1.57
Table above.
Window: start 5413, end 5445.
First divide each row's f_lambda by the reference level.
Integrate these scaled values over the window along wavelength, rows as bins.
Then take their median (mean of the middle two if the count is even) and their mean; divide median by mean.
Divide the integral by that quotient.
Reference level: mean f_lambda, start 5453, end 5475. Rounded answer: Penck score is 32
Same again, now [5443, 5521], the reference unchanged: 77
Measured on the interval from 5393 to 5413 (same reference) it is 19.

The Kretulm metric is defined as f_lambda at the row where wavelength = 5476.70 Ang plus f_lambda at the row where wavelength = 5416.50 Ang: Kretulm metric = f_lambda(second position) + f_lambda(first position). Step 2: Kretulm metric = 3.17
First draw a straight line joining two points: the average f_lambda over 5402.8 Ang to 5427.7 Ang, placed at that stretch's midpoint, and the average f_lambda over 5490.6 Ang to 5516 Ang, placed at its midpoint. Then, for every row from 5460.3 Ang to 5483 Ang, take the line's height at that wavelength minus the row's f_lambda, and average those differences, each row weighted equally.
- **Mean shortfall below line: -0.026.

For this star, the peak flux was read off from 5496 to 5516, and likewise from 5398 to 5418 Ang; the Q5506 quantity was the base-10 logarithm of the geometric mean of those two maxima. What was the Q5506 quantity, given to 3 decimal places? 0.203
